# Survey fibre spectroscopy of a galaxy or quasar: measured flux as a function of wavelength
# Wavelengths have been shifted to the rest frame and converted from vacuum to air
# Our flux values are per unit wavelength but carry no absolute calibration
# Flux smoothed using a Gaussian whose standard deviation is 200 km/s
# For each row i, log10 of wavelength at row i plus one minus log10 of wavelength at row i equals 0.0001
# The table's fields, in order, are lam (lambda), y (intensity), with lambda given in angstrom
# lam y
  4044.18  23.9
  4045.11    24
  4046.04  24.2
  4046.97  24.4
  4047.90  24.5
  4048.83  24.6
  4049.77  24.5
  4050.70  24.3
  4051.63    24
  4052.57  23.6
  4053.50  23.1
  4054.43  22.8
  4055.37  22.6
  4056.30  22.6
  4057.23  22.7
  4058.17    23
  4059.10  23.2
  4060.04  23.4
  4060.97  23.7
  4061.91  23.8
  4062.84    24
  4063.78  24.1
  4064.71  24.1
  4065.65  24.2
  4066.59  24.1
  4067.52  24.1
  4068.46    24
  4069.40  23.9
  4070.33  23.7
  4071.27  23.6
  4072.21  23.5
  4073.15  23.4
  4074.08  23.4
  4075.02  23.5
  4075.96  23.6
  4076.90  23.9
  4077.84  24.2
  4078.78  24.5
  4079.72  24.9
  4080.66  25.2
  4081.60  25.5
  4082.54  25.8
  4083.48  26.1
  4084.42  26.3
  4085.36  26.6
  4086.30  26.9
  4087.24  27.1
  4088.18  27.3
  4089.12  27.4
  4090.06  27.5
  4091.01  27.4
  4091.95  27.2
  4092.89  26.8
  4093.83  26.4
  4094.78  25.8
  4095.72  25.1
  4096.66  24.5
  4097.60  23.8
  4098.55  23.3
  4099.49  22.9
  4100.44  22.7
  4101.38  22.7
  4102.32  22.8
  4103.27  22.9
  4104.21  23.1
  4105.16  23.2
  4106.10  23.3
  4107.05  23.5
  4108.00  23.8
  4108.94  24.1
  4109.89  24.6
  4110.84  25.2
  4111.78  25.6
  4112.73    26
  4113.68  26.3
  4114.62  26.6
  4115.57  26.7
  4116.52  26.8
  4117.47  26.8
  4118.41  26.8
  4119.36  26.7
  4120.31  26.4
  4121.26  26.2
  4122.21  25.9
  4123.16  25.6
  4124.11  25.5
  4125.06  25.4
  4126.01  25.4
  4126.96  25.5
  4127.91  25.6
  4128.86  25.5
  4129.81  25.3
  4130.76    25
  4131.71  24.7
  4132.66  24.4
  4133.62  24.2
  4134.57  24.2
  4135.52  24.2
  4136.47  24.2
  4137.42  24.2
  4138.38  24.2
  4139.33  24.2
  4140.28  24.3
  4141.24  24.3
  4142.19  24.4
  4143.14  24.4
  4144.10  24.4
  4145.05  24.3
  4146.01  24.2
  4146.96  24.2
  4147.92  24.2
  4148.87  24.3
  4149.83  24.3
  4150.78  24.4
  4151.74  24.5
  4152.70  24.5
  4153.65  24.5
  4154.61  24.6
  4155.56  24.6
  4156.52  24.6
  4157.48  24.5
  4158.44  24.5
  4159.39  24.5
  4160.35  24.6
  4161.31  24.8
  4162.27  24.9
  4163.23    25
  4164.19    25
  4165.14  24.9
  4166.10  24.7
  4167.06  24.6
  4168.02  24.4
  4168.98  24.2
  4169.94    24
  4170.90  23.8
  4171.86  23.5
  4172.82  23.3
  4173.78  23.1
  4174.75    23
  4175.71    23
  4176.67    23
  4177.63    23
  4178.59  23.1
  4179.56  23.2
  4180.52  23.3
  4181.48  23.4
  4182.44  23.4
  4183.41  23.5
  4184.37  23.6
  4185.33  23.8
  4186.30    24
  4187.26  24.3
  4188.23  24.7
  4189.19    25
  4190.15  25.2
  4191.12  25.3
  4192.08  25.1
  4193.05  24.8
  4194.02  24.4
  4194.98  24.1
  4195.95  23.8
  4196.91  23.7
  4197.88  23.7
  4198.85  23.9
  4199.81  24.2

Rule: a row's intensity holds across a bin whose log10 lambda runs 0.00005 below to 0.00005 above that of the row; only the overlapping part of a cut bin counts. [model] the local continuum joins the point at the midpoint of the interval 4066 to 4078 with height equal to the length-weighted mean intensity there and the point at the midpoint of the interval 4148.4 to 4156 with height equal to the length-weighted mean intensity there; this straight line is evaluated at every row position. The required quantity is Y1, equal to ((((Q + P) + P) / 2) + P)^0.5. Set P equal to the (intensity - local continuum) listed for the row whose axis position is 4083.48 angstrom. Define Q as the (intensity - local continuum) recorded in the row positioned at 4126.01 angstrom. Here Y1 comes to 2.3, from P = 2.2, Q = 1.2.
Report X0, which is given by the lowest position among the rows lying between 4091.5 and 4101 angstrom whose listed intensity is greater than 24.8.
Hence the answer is 4091.95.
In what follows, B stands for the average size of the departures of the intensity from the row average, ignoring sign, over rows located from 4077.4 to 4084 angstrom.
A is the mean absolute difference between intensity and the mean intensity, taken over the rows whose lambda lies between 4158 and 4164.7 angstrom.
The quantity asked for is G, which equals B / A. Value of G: 2.9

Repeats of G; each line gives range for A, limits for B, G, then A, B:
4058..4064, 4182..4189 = 1.1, 0.34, 0.37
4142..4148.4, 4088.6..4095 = 6.0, 0.09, 0.51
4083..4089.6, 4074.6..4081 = 1.3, 0.41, 0.52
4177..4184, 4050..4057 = 4.0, 0.15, 0.58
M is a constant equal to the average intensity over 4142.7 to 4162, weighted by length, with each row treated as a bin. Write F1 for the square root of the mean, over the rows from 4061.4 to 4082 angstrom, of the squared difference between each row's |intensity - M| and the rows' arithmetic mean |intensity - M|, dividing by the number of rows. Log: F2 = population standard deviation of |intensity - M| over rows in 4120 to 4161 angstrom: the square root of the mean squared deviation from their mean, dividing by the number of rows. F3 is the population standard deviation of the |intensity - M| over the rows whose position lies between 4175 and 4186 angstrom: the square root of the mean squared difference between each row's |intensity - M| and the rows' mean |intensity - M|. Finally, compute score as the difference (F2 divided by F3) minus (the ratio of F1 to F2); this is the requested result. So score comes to 1.4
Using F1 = 0.29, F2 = 0.5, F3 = 0.26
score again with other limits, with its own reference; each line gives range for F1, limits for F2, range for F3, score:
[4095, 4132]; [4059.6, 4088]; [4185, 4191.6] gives 1.7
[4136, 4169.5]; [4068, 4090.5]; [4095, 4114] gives 1.5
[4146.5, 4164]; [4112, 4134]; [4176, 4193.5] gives 1.6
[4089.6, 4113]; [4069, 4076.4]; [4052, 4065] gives -4.8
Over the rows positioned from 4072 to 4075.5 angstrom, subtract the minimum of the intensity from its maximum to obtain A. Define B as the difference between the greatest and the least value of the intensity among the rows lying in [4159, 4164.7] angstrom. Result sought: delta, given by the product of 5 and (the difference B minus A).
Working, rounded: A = 0.10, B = 0.5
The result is 2.0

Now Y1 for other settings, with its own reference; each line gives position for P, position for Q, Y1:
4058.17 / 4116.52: 0.3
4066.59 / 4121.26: 1.3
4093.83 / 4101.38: 2.1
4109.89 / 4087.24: 1.6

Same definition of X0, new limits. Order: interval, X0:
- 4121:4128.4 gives 4121.26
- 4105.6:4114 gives 4110.84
